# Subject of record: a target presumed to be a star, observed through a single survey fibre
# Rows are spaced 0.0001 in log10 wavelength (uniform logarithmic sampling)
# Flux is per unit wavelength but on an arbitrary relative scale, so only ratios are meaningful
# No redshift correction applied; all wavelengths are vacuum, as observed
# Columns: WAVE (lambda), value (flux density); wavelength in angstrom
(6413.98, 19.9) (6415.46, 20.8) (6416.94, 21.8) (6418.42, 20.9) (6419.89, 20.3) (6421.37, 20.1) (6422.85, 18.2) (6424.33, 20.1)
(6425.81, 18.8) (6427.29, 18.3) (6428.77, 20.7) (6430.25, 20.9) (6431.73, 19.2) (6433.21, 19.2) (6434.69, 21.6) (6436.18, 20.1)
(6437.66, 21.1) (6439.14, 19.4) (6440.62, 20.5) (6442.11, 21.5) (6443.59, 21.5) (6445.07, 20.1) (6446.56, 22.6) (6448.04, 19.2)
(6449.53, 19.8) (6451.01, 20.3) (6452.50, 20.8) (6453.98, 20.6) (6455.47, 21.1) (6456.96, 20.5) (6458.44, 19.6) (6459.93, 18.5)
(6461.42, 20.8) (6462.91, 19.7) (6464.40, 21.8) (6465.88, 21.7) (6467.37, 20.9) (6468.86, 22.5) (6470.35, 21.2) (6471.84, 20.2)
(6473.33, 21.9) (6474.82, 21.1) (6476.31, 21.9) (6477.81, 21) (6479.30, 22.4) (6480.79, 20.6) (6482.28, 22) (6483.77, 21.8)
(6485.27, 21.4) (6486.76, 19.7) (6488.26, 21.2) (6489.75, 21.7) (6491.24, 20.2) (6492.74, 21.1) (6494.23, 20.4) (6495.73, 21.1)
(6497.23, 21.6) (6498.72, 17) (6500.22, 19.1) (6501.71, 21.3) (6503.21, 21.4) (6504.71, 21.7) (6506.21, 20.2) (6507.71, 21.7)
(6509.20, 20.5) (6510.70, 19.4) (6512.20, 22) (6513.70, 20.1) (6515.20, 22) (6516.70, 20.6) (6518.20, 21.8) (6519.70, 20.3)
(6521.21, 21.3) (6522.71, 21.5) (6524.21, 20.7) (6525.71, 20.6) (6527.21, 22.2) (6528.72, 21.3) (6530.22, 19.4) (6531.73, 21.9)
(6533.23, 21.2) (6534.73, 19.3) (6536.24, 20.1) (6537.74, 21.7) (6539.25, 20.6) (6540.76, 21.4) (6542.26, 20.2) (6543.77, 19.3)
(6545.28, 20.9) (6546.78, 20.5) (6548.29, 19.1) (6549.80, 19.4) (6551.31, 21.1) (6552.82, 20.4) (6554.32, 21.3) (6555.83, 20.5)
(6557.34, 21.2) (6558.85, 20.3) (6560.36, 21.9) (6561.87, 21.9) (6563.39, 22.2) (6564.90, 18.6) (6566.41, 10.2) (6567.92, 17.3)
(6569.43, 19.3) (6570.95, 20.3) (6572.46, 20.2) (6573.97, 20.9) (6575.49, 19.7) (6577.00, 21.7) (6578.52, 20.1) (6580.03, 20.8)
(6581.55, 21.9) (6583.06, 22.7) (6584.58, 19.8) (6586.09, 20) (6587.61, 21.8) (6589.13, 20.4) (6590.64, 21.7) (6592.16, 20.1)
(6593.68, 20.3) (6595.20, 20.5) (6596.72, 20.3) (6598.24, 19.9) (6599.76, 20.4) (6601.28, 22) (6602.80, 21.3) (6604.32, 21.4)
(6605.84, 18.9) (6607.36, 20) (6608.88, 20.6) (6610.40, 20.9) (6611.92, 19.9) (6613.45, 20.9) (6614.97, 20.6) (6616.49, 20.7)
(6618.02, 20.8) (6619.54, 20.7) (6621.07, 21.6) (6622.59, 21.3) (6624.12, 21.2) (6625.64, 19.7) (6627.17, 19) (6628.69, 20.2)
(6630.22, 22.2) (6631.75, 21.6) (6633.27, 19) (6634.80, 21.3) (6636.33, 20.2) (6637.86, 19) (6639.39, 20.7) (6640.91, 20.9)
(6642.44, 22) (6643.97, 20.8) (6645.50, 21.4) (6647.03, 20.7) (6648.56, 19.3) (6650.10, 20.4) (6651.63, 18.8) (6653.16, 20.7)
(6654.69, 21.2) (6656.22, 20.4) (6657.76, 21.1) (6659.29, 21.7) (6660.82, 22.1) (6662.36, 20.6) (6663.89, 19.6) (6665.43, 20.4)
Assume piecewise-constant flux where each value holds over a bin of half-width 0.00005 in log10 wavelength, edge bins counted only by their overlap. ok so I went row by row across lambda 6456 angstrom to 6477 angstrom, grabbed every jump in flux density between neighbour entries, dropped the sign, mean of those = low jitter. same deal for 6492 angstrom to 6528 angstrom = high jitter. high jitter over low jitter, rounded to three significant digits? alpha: 1.11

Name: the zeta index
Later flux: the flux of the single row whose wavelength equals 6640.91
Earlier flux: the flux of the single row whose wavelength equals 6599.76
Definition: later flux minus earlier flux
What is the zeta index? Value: 0.50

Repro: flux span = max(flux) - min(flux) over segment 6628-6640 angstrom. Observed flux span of 3.2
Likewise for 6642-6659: 3.2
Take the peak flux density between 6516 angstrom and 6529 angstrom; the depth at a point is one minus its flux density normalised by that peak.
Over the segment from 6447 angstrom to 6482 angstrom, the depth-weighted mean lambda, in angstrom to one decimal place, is 6460.6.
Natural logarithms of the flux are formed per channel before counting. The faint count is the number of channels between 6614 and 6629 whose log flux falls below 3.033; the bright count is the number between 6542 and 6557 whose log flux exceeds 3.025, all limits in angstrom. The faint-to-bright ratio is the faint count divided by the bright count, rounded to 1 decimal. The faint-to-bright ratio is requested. 2.0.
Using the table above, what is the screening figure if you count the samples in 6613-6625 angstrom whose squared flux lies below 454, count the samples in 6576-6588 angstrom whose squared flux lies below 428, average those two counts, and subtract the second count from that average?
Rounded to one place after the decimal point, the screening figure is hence 2.0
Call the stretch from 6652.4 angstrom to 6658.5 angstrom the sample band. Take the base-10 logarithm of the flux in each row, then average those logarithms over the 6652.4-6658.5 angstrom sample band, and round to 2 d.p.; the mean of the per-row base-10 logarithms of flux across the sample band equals 1.32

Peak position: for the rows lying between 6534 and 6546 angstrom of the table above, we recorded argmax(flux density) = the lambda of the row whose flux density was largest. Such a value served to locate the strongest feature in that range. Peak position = 6537.74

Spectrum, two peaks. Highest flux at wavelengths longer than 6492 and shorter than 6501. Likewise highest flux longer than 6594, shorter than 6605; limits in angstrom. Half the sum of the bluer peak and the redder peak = 21.8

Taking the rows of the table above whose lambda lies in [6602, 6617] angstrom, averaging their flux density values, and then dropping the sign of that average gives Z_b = 20.5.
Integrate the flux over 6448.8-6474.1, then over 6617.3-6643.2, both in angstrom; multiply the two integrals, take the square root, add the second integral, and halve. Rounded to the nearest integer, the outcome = 533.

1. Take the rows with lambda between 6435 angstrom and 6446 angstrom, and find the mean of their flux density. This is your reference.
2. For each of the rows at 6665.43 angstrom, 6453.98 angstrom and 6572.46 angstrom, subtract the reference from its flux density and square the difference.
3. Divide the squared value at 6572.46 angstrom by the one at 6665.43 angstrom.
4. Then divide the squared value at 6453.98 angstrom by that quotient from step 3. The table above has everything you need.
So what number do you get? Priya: 0.00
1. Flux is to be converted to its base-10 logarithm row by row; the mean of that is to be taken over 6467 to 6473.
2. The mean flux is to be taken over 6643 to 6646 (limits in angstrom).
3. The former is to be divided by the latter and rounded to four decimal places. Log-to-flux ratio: 0.0628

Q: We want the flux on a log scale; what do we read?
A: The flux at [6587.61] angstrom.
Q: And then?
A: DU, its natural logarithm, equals 3.08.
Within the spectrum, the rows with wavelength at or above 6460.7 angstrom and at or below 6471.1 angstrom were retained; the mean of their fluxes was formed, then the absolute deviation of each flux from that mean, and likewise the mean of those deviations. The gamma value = 0.66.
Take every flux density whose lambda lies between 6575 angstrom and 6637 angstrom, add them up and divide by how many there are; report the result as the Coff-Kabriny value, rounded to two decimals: 20.69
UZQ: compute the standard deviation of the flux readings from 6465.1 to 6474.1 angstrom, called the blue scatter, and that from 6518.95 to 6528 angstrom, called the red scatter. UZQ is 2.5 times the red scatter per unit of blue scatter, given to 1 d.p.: 2.2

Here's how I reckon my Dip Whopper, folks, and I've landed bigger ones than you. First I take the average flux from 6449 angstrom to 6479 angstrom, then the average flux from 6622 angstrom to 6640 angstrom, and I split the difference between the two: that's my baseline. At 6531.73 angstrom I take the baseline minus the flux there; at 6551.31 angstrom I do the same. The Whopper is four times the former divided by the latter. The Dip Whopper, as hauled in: 11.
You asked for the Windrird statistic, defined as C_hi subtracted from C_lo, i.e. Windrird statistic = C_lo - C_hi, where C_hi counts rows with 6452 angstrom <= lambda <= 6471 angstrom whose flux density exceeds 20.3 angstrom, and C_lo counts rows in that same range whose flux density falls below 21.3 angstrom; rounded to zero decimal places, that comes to 0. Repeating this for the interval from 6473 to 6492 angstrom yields -5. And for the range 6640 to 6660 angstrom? -1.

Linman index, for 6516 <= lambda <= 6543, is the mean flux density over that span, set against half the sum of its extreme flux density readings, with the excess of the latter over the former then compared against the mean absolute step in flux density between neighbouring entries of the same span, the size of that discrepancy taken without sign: 1.3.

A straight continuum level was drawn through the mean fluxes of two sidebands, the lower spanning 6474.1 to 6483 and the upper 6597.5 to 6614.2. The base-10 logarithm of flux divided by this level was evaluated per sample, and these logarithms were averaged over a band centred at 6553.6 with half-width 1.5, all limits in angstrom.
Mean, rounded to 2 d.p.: 0.00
